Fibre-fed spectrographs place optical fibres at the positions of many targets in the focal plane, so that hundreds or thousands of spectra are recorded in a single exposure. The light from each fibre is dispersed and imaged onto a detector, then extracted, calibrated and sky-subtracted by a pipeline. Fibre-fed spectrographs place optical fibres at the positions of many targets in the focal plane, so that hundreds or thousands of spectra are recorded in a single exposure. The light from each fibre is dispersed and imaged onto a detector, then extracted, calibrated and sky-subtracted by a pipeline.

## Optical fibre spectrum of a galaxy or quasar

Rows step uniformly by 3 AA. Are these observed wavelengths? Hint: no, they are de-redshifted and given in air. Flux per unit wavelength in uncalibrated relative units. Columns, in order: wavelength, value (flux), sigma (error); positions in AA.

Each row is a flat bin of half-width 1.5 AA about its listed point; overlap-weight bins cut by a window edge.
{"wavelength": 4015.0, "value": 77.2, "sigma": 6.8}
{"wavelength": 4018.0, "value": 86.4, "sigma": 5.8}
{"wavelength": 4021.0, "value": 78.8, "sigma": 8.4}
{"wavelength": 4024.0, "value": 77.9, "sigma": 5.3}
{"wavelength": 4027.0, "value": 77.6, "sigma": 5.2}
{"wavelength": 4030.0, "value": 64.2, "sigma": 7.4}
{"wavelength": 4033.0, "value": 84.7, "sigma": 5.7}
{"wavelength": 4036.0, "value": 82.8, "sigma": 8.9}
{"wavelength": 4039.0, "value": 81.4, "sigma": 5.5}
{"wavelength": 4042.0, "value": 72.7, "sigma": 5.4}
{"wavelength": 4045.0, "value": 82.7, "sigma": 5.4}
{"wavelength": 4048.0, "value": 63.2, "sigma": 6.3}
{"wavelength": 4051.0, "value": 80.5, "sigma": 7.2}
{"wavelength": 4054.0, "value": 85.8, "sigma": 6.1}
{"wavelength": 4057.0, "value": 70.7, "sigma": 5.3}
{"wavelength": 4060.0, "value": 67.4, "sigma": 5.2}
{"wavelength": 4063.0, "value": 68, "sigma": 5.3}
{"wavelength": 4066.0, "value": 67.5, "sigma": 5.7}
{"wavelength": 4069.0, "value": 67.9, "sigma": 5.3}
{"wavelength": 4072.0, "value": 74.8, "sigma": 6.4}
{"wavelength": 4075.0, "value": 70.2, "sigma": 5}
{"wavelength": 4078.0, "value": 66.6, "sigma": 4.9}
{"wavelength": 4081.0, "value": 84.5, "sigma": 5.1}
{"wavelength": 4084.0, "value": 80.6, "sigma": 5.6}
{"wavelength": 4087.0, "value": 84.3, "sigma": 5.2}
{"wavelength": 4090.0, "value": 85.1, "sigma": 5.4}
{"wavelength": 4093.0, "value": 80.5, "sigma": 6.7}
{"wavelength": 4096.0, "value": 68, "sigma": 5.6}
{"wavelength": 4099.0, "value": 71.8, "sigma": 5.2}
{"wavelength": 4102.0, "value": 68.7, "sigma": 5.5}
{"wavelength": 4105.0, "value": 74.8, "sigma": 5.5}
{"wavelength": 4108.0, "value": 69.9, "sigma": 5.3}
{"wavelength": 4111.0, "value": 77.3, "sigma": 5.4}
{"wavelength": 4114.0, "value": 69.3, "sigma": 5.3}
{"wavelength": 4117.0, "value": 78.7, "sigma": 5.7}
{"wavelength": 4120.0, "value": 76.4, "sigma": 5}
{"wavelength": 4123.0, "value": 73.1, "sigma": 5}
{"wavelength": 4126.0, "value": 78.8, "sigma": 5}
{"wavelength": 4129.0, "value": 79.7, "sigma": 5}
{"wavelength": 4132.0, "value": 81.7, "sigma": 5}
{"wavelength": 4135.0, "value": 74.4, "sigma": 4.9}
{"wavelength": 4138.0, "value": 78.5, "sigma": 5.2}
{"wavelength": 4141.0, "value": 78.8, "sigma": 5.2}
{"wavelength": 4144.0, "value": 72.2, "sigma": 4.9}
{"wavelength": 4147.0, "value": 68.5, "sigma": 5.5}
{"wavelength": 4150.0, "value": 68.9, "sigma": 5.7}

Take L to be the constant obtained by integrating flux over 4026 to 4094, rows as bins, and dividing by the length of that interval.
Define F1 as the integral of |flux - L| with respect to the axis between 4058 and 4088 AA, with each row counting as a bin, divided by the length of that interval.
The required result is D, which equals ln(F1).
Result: 1.94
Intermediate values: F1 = 6.9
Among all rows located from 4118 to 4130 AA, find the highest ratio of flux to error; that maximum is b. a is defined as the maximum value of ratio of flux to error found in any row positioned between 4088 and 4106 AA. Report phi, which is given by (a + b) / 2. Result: 15.8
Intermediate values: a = 15.8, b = 15.9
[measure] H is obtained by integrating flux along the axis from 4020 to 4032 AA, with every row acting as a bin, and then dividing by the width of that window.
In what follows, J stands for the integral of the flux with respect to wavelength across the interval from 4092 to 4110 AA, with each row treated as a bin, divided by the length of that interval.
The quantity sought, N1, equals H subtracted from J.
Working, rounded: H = 74.9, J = 72.2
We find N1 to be -3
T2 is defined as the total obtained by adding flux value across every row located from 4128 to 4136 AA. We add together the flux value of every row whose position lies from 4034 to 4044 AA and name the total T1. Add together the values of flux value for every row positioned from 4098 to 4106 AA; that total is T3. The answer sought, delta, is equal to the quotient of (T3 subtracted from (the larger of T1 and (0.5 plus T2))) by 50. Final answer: 0.4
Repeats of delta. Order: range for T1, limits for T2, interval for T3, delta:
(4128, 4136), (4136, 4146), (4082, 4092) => -0.3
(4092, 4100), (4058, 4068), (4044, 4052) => -0.1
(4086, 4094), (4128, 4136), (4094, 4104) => 0.8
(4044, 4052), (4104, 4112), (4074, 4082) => 0.1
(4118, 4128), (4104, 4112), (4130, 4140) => -0.1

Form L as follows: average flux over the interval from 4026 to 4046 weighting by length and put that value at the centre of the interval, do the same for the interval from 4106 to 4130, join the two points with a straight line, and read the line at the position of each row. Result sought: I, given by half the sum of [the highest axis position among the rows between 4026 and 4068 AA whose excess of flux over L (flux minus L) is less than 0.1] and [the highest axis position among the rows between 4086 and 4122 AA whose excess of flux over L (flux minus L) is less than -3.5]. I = 4090.0 AA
